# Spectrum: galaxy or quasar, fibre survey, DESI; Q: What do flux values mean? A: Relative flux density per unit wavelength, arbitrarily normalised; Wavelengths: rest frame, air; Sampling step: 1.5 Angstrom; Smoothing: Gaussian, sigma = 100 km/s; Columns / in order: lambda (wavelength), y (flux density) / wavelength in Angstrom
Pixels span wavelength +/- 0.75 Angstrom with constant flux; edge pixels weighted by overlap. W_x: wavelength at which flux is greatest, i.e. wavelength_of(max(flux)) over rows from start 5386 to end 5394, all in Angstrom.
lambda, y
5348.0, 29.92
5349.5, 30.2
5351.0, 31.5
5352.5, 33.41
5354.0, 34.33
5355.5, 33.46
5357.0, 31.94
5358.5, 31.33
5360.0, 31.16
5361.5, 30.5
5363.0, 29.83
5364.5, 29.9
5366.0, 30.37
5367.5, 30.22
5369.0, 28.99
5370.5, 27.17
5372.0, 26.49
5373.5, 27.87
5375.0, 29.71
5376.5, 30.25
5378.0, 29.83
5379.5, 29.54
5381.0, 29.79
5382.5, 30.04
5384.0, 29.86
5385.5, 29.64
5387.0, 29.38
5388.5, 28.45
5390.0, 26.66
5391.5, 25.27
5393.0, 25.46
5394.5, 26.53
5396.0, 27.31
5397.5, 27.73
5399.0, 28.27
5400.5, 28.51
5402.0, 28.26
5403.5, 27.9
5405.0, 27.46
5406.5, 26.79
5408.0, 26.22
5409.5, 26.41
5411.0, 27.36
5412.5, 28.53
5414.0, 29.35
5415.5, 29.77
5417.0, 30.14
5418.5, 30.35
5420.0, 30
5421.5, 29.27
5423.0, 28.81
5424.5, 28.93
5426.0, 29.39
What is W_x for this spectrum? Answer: 5387.0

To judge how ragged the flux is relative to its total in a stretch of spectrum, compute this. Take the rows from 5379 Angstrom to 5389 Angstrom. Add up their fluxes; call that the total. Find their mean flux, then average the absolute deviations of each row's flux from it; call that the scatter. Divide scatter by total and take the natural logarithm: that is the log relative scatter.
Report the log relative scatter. -6.4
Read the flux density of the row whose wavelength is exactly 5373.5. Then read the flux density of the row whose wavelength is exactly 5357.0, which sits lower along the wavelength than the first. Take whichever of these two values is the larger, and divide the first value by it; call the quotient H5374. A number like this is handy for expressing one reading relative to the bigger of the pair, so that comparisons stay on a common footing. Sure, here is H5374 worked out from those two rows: 0.87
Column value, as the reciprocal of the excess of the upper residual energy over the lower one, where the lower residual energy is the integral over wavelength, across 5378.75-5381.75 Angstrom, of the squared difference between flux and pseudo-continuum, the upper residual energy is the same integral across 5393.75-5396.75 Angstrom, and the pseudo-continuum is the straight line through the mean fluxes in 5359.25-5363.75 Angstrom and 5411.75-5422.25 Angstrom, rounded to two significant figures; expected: 0.036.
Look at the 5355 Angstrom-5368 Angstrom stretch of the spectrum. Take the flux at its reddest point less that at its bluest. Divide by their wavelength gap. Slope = -0.27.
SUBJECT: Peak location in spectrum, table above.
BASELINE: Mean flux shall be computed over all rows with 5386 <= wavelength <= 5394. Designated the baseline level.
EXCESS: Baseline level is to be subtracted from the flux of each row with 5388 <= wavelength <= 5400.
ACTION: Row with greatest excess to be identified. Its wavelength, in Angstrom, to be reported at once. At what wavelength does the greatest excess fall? 5388.5 Angstrom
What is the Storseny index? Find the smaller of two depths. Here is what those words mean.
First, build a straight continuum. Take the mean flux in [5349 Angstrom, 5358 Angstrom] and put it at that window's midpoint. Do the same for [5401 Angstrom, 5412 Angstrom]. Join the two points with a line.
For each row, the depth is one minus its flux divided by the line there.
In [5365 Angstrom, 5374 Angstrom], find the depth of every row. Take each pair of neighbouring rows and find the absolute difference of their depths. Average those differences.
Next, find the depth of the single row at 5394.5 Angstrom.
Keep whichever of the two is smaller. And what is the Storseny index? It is 0.031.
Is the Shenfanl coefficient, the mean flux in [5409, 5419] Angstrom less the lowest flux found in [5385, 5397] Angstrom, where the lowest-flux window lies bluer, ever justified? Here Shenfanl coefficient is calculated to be 3.6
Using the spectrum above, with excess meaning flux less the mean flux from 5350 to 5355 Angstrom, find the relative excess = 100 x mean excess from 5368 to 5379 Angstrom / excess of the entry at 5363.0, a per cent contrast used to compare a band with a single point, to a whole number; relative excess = 137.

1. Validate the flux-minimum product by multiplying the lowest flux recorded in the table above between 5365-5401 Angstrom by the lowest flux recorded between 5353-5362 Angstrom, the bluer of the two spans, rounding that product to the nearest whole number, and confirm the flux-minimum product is 771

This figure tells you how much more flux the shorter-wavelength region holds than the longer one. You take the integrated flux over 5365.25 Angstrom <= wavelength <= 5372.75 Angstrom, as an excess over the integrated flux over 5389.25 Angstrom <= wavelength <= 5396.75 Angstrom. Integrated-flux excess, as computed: 18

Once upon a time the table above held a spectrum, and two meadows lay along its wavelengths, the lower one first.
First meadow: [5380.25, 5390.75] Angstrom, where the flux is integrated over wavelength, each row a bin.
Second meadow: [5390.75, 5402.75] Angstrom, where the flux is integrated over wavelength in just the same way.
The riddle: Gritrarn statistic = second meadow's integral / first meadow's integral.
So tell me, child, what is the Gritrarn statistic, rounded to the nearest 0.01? 1.07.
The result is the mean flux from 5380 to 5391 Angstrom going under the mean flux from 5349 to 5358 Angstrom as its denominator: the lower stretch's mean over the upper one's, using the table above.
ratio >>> 1.12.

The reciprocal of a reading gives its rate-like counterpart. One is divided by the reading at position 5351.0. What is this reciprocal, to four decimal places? 0.0317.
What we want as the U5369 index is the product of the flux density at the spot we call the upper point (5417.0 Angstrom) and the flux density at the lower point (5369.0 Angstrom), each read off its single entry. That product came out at 874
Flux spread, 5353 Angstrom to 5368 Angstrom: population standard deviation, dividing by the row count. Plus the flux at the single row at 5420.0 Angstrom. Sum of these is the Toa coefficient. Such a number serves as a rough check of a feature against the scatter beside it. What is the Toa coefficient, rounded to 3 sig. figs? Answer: 31.5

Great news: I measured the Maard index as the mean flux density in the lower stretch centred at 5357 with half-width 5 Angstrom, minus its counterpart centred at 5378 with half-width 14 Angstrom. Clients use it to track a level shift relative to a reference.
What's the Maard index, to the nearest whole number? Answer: 3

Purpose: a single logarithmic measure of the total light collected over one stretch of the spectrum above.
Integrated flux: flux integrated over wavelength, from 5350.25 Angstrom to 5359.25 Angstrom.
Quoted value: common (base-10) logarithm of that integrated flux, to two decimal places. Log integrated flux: 2.47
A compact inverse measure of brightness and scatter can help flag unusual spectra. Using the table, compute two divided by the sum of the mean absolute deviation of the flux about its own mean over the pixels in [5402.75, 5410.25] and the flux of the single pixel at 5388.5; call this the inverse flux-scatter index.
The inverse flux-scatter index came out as 0.0689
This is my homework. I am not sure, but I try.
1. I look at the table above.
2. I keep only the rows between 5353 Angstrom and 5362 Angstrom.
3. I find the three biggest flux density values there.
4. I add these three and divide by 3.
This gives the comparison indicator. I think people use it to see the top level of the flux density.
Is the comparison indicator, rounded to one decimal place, 33.2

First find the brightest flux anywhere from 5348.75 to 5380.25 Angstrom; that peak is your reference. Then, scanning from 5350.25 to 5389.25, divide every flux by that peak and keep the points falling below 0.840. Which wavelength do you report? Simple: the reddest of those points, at 5388.5 Angstrom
